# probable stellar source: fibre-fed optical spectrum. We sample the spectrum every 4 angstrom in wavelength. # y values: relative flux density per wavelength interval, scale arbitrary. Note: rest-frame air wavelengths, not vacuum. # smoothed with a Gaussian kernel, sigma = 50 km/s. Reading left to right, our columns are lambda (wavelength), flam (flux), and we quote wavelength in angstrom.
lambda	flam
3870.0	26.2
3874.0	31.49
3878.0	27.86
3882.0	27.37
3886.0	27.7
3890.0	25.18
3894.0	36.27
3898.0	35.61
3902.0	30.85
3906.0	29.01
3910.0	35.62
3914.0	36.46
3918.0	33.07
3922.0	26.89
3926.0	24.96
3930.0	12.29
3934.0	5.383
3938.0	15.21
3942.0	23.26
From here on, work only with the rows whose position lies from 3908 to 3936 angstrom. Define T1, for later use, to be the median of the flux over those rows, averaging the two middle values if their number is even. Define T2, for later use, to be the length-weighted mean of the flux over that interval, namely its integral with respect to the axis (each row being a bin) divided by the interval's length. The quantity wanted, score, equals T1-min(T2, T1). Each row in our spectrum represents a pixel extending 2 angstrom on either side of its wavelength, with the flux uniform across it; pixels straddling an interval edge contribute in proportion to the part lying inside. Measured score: 1.9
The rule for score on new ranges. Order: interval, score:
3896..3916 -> 2.1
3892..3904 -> 1.4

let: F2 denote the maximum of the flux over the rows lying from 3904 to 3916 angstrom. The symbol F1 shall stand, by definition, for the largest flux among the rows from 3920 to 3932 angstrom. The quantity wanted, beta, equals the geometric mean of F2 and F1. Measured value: 31.3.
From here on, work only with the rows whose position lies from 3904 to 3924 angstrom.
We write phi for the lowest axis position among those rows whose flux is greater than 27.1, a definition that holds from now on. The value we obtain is 3906.0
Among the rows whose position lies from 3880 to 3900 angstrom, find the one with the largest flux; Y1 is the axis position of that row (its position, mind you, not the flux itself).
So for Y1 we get 3894.0 angstrom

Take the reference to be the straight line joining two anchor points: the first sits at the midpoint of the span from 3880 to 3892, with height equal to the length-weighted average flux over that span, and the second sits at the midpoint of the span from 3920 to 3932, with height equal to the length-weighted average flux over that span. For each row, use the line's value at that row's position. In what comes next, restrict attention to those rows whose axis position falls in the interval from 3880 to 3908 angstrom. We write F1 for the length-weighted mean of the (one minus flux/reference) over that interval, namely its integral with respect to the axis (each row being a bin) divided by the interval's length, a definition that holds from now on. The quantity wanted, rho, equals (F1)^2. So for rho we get 0.03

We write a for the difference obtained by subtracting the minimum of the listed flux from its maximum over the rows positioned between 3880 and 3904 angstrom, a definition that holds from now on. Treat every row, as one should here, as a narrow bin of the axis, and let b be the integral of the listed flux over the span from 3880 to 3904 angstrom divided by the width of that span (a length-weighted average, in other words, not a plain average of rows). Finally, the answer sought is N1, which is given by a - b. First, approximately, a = 11.1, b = 30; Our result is -19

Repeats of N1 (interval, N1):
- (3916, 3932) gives -4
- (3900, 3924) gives -22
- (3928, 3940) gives -1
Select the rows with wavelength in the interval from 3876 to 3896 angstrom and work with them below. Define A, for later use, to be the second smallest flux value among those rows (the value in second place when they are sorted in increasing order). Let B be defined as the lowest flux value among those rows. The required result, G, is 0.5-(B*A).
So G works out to -689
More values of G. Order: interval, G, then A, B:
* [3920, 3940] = -66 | 12.29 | 5.383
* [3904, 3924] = -780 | 29.01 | 26.89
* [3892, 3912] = -894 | 30.85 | 29.01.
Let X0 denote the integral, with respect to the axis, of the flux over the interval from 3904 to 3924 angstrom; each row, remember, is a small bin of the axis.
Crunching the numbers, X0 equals 644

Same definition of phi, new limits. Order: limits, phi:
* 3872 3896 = 3874.0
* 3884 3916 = 3886.0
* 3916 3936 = 3918.0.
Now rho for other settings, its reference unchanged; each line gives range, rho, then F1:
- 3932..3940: 0.23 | 0.48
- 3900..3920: 0.17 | -0.41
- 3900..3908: 0.05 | -0.23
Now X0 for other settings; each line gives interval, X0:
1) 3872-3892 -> 558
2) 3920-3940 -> 339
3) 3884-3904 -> 622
